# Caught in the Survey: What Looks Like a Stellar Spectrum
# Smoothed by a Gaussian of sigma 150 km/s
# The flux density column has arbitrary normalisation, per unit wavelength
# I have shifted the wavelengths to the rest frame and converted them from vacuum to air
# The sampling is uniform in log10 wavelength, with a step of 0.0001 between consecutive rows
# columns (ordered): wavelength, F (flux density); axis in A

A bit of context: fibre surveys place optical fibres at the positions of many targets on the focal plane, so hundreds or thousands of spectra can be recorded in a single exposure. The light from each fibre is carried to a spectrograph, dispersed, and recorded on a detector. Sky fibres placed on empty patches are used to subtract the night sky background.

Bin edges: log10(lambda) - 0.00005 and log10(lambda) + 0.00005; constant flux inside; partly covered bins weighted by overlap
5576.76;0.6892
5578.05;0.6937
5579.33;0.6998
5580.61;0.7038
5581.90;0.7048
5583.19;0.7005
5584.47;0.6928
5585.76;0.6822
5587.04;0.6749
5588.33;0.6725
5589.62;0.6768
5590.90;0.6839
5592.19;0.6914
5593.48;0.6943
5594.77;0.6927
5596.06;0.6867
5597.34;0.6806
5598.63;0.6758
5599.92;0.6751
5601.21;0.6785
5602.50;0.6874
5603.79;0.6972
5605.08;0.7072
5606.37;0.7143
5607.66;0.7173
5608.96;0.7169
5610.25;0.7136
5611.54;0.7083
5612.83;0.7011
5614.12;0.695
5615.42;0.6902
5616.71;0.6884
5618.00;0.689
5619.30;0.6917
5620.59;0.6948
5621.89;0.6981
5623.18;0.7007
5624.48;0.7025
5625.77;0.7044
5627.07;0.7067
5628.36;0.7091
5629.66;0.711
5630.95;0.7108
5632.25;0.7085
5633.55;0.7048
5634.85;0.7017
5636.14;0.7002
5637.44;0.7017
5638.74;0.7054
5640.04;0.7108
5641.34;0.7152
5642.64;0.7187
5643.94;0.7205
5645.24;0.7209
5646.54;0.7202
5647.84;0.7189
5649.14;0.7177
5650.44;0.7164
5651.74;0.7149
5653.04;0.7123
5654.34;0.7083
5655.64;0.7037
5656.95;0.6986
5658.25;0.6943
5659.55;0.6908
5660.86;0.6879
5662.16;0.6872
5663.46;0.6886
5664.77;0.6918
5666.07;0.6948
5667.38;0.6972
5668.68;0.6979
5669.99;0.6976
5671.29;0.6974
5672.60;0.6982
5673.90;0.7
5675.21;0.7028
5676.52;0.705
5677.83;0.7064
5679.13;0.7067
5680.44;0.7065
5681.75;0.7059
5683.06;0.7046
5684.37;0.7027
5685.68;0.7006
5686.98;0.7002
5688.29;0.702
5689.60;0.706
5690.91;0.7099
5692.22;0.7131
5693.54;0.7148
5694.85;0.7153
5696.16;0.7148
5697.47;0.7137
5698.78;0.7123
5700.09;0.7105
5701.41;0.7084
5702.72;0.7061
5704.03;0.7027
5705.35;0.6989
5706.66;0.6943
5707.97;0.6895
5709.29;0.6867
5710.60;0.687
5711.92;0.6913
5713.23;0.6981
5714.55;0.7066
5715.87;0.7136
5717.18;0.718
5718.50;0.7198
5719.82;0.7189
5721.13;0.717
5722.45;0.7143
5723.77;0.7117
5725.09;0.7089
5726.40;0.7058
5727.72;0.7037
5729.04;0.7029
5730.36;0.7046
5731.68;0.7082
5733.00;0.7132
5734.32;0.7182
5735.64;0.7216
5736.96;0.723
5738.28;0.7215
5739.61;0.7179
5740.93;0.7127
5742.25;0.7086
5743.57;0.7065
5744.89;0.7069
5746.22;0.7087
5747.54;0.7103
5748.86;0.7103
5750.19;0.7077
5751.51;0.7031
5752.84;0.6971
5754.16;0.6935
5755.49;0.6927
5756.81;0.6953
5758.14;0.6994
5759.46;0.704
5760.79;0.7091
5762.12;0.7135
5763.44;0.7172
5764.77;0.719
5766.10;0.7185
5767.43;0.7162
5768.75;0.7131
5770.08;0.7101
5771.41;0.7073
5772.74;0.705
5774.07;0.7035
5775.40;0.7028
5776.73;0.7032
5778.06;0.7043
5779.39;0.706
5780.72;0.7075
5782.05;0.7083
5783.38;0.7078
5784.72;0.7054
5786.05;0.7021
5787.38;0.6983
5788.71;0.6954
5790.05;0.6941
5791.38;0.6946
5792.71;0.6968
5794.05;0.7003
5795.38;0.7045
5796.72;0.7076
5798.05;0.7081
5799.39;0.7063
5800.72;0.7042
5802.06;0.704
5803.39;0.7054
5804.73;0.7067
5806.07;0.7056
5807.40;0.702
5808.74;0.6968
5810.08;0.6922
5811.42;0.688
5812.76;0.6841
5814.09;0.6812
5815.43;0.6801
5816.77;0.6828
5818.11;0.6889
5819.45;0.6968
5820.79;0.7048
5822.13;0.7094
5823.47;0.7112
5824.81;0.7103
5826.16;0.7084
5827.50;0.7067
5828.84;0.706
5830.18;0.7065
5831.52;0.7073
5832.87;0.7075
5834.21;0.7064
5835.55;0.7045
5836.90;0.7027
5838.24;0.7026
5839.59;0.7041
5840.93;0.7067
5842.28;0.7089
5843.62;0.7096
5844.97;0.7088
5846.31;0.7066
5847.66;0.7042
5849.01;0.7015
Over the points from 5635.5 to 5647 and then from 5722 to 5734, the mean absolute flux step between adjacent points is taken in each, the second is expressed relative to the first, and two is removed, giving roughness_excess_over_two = -1.0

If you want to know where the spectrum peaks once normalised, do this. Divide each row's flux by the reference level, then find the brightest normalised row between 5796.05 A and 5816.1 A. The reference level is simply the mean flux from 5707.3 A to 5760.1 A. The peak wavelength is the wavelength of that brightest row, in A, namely 5798.05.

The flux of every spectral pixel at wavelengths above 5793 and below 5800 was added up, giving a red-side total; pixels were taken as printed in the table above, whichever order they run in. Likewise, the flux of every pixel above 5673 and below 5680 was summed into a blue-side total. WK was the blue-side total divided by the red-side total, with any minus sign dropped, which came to 1.00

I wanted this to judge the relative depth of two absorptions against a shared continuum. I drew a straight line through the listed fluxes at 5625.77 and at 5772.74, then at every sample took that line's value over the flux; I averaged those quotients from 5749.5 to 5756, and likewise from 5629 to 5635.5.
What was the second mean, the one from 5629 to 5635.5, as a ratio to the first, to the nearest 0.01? 0.99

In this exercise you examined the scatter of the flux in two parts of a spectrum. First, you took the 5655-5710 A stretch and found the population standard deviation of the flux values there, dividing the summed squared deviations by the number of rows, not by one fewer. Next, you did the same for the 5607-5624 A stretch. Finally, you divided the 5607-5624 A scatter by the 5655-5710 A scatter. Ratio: 1.3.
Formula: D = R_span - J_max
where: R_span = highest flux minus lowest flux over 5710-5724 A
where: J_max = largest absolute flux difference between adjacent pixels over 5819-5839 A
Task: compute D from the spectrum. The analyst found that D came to 0.025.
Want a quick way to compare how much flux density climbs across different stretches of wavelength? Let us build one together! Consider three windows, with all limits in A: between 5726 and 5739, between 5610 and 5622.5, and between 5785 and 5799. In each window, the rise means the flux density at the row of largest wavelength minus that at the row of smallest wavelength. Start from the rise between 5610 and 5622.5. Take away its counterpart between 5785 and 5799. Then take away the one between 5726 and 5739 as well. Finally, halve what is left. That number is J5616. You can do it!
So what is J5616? -0.019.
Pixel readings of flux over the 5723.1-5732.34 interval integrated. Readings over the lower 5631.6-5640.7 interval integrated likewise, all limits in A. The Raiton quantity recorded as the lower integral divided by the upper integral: 0.98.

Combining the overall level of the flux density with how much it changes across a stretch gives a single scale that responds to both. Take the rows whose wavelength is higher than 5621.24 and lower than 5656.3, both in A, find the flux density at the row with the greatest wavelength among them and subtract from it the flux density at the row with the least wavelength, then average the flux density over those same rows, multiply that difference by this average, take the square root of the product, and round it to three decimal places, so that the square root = 0.063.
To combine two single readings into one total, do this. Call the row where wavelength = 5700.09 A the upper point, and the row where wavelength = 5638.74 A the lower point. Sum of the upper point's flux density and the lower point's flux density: 1.416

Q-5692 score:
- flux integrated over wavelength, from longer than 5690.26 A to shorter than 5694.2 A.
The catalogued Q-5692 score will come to 2.80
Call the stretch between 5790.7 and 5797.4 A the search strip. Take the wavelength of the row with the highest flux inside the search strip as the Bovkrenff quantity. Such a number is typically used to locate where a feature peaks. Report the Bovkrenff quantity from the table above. 5796.72 A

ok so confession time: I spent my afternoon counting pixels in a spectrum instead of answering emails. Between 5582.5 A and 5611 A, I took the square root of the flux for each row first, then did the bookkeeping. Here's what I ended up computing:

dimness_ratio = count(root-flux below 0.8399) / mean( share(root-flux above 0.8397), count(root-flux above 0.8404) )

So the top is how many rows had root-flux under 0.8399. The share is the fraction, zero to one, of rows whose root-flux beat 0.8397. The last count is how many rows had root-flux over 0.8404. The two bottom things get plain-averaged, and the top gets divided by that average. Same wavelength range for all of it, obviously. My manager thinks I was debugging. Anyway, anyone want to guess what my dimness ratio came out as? 6.5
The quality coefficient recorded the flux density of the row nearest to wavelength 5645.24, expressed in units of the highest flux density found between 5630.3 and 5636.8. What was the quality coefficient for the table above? 1.014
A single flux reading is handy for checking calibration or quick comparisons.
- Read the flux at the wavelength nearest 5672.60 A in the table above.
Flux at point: 0.6982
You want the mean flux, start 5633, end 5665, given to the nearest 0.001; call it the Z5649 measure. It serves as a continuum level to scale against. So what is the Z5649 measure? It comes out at 0.706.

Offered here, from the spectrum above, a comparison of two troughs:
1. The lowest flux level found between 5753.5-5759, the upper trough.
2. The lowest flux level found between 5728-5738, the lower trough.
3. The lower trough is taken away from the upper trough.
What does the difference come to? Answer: -0.010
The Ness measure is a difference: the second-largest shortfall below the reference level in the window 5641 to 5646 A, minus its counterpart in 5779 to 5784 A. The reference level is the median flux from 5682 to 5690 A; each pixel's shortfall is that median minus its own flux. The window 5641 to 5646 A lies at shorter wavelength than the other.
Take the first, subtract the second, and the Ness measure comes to -0.011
